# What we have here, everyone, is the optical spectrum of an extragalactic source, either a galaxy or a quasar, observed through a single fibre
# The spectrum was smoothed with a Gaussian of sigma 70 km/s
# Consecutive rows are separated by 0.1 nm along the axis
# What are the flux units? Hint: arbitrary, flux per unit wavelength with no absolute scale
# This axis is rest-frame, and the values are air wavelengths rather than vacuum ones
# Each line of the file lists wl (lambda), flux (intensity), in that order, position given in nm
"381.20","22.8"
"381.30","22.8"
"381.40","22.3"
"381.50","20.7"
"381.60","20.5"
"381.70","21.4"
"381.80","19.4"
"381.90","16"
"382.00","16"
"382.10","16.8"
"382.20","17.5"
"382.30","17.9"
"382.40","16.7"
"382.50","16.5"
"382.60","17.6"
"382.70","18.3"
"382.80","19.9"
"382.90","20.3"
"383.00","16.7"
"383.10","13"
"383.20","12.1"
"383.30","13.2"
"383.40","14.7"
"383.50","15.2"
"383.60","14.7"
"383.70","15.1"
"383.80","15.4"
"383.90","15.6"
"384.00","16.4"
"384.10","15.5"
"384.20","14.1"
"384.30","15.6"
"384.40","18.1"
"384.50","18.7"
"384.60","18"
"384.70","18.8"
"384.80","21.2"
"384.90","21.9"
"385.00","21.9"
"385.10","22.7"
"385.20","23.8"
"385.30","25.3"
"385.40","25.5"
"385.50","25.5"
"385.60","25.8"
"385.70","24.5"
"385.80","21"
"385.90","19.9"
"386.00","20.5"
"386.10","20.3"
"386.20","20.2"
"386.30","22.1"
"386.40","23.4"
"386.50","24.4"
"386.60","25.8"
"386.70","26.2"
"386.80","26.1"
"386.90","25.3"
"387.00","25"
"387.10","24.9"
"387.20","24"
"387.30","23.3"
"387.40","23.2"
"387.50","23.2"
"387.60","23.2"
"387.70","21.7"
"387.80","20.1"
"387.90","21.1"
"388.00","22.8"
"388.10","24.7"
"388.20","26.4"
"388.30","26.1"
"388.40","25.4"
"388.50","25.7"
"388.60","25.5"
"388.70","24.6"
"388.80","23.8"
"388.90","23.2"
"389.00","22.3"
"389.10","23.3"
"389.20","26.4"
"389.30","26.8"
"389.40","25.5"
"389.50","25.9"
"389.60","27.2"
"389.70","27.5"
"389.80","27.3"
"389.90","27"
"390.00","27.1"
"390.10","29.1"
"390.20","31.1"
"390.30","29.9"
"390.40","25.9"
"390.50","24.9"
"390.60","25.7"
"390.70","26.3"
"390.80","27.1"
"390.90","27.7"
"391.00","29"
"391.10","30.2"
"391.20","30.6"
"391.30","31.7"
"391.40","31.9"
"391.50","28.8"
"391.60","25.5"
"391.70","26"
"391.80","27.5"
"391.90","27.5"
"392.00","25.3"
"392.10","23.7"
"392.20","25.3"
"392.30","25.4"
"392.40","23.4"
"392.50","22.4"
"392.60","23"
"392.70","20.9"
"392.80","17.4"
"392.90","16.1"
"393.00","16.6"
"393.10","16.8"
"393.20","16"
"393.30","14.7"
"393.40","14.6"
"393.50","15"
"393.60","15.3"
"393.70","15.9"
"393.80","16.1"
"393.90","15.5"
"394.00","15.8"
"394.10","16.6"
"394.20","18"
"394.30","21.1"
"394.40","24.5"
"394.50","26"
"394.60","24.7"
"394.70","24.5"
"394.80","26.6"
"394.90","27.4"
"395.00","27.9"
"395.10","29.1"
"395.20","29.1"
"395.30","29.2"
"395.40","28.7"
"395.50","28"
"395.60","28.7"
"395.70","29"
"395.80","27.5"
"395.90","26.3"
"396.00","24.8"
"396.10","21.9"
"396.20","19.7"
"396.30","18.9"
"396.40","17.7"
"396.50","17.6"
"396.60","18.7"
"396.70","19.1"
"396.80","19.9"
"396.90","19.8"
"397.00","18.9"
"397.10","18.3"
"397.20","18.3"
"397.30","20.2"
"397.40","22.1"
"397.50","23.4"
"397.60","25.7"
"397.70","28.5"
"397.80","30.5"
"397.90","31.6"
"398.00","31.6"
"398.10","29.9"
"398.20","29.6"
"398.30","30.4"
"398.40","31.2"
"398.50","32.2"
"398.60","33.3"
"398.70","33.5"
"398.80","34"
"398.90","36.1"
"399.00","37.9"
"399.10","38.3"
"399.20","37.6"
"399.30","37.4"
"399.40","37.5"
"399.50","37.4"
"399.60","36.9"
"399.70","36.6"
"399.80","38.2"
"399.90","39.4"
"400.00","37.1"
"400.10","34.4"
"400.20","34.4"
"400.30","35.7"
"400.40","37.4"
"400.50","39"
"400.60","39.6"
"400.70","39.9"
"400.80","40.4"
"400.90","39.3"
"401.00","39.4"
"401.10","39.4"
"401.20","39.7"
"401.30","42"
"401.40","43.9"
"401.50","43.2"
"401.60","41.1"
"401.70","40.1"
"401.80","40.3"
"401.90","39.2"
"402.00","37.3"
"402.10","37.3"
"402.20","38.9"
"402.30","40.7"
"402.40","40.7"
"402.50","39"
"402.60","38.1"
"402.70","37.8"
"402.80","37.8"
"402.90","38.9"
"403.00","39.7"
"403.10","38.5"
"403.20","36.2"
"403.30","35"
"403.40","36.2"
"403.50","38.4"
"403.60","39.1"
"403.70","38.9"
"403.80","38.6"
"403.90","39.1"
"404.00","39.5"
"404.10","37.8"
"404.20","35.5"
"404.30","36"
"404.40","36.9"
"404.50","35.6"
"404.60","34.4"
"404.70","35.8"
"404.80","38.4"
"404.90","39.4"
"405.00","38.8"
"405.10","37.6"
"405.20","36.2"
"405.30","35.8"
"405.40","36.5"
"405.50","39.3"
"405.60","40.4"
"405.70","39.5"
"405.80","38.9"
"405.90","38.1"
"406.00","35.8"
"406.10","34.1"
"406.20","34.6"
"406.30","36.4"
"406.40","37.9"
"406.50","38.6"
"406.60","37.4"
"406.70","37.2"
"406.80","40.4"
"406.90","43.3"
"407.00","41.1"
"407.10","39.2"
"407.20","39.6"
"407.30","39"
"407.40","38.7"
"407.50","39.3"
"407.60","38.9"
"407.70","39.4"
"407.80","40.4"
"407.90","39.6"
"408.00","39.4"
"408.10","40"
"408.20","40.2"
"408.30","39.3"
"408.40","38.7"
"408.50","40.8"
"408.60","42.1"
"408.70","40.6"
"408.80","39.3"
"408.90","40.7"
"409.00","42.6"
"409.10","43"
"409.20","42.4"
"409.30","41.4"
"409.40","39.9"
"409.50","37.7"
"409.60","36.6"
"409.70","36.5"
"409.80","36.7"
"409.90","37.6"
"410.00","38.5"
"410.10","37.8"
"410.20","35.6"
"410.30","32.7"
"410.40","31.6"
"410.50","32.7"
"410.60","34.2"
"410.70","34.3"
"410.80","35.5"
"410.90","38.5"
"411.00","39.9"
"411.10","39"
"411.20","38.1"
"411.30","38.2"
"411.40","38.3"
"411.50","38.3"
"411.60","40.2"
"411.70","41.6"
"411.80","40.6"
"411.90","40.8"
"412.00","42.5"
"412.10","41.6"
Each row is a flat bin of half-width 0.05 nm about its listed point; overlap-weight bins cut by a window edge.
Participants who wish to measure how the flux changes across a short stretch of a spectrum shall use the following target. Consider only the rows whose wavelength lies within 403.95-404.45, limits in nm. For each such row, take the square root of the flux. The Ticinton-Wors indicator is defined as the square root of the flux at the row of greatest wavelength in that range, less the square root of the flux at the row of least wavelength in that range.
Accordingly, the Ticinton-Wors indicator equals -0.2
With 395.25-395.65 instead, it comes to 0.0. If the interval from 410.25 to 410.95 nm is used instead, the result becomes 0.5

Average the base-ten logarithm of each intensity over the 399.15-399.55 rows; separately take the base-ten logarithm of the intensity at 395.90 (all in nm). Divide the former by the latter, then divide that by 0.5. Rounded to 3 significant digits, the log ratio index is 2.22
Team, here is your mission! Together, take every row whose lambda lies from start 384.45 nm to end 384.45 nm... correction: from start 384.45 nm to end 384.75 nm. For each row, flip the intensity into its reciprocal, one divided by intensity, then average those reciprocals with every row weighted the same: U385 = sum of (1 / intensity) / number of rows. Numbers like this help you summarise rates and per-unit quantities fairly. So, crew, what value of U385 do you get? 0.054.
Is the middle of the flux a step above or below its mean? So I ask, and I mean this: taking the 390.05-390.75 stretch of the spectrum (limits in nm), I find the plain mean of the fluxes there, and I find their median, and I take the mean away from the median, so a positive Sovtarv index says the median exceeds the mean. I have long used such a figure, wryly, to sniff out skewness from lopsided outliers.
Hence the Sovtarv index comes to -1.3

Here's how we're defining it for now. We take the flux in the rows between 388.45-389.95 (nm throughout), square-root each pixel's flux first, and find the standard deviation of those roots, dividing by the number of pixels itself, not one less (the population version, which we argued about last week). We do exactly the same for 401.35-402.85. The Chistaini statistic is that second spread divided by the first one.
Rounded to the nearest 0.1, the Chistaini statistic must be 1.0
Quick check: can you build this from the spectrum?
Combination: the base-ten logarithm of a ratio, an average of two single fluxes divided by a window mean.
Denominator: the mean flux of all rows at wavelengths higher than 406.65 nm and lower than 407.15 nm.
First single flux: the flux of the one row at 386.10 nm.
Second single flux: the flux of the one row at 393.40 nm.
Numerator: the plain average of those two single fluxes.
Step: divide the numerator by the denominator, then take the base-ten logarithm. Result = -0.36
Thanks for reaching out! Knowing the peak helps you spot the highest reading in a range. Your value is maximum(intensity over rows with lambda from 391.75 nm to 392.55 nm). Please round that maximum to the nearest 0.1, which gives 27.5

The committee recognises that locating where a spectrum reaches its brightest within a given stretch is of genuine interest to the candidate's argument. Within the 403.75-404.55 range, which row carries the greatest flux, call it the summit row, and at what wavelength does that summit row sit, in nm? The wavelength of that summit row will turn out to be 404.00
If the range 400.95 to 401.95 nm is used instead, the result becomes 401.40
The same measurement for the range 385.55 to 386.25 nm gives 385.60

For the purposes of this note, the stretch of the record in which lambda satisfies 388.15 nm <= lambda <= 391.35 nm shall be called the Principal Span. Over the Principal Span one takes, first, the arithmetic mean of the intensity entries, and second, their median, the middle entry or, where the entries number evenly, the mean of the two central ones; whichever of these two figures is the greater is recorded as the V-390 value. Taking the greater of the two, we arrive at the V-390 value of 26.8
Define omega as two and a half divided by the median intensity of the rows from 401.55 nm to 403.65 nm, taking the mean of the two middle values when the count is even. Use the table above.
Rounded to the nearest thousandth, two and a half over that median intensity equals 0.064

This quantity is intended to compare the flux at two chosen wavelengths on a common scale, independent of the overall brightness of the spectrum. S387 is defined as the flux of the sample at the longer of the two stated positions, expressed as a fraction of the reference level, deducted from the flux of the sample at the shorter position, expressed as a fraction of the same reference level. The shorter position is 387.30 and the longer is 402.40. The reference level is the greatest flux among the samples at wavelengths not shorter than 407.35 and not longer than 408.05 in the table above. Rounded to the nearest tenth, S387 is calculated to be -0.4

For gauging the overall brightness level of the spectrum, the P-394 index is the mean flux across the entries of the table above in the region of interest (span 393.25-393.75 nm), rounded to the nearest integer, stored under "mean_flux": 15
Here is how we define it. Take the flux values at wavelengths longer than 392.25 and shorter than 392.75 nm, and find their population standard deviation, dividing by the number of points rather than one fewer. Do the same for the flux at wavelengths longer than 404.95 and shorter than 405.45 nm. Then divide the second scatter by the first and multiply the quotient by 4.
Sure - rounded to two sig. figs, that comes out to 3.0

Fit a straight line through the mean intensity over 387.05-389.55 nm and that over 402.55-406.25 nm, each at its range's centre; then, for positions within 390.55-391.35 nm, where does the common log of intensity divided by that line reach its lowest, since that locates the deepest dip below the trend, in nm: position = 390.60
